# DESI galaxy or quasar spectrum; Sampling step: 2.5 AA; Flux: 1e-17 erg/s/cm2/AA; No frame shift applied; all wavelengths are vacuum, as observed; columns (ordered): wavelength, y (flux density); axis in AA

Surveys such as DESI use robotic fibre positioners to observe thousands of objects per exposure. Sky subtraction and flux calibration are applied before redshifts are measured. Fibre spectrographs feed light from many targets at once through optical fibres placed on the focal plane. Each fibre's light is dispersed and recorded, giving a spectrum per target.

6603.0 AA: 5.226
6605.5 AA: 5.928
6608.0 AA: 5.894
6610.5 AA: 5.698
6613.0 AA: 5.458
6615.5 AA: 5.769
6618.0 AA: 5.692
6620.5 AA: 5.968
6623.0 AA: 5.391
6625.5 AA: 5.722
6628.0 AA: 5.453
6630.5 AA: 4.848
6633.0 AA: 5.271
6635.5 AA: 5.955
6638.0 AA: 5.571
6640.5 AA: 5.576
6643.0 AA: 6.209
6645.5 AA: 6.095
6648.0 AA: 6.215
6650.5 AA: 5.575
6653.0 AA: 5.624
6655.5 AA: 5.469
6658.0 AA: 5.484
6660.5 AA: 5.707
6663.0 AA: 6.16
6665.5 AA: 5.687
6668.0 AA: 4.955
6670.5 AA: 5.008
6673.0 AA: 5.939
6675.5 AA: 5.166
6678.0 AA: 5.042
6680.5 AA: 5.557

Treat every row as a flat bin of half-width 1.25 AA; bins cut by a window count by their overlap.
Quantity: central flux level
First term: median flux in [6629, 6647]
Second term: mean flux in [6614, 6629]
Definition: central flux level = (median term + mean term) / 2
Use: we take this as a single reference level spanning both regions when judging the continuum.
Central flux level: 5.62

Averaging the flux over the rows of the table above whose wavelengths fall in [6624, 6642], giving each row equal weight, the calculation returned 5.49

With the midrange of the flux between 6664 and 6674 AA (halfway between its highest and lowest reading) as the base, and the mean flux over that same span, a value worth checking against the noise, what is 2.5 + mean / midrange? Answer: 3.49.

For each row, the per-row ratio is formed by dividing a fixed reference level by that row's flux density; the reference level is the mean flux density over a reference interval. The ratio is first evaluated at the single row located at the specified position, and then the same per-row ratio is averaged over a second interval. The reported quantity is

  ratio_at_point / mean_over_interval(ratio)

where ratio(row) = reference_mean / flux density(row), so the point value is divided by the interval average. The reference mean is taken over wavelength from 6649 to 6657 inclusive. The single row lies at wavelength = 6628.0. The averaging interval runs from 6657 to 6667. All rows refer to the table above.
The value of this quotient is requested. 1.05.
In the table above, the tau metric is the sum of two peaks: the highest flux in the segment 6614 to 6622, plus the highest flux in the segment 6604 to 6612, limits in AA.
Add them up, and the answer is 11.9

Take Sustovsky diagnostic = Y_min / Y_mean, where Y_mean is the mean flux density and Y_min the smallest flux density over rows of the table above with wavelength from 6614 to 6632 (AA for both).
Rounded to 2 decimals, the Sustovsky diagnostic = 0.87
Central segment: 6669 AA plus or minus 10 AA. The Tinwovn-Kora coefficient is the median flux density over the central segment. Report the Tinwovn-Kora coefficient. 5.43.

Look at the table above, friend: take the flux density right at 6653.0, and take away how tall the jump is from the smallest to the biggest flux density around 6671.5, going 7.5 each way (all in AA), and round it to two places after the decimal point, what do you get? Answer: 4.64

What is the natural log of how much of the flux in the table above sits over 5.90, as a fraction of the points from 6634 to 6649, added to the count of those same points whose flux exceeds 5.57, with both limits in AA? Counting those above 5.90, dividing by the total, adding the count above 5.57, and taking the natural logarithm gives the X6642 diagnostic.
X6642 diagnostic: 1.9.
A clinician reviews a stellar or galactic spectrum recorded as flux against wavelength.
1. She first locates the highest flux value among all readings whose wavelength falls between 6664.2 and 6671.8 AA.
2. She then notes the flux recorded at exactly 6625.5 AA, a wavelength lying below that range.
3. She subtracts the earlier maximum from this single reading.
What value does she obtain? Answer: 0.0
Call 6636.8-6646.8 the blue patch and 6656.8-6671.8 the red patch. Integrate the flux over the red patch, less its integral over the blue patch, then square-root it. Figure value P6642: 4.9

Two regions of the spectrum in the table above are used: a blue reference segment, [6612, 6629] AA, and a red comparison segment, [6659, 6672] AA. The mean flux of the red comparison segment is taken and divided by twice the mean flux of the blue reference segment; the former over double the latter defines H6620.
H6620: 0.49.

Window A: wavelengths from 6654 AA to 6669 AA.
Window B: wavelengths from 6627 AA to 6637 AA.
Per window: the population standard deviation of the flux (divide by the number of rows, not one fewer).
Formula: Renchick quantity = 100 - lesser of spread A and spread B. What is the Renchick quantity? 99.6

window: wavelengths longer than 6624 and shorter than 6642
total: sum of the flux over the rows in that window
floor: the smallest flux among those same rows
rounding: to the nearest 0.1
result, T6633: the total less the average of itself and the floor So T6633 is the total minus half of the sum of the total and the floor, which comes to 16.8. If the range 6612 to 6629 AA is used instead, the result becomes 17.0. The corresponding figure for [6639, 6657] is 17.6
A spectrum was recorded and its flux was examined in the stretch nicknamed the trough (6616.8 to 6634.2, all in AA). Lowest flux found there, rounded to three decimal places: 4.848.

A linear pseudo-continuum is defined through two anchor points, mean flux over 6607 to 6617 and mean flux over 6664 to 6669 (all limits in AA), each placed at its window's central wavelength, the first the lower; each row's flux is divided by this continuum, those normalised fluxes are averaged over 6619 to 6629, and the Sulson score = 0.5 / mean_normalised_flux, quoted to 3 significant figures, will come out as 0.499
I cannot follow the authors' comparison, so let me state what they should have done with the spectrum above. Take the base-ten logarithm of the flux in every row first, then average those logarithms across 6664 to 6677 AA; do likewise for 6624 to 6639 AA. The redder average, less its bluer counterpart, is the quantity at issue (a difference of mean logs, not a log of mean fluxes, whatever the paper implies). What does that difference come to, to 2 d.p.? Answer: -0.01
